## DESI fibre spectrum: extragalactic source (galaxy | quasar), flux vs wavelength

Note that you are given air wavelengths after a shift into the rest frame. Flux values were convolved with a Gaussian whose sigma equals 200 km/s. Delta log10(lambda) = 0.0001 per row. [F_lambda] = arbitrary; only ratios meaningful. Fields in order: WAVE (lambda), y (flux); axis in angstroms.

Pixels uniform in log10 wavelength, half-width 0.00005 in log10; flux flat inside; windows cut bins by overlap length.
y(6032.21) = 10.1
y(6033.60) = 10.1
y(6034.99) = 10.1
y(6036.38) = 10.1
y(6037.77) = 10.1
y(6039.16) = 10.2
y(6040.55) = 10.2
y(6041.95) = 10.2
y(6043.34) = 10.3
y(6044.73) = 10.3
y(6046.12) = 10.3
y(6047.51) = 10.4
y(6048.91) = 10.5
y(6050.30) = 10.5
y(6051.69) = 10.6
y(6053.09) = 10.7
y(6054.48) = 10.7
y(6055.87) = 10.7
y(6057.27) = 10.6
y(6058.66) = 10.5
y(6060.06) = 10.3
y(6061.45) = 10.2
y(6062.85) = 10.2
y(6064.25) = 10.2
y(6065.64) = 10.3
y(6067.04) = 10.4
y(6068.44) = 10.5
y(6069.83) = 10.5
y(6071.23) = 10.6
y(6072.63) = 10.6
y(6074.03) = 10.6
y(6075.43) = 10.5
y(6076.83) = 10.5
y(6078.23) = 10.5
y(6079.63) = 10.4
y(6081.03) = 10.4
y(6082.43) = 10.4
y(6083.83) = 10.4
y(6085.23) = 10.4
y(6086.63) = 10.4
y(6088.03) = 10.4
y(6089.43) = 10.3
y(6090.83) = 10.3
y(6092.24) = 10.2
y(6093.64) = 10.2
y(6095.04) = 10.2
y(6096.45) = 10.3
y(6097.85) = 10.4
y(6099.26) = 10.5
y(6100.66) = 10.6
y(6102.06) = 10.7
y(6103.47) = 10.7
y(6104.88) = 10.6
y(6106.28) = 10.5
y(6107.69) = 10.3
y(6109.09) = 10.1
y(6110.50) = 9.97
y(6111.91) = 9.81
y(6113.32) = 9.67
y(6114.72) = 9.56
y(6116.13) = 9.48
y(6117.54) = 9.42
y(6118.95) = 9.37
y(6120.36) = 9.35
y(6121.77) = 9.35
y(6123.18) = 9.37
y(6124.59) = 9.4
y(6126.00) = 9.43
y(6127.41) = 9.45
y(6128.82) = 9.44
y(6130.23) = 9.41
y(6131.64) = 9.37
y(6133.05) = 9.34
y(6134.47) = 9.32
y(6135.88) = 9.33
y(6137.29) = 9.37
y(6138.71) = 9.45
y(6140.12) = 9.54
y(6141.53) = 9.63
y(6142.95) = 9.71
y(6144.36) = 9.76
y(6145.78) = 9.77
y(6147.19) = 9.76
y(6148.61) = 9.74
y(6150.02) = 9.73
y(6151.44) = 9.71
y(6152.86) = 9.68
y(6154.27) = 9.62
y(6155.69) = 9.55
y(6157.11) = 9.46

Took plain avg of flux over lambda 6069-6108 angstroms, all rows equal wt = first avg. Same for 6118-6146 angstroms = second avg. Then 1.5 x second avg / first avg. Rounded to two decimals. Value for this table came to 1.36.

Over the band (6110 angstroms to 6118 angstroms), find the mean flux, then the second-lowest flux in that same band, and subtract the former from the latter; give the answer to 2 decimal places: -0.17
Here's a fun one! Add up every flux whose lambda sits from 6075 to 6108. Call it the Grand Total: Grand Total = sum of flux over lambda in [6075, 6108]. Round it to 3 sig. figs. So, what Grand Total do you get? 250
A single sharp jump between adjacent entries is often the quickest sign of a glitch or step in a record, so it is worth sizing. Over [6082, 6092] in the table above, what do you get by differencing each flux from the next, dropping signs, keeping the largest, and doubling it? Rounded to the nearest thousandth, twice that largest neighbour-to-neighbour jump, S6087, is 0.200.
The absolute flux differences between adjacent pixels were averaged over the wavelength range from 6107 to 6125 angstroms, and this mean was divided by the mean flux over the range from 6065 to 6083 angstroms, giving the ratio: 0.0080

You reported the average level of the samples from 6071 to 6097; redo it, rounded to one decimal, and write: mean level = 10.4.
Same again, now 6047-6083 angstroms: 10.5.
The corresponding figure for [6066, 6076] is 10.5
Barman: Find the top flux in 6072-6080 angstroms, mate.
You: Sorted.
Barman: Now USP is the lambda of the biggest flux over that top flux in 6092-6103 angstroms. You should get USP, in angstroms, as 6102.06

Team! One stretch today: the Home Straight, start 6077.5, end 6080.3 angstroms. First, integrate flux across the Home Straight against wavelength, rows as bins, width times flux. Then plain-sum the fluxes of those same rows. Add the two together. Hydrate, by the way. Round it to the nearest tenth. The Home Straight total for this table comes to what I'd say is 50.2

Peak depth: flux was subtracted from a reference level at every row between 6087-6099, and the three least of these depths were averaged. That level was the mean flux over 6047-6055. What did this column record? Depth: 0.20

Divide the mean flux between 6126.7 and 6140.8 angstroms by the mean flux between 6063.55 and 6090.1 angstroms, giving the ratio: 0.90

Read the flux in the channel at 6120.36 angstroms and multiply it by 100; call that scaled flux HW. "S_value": 935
